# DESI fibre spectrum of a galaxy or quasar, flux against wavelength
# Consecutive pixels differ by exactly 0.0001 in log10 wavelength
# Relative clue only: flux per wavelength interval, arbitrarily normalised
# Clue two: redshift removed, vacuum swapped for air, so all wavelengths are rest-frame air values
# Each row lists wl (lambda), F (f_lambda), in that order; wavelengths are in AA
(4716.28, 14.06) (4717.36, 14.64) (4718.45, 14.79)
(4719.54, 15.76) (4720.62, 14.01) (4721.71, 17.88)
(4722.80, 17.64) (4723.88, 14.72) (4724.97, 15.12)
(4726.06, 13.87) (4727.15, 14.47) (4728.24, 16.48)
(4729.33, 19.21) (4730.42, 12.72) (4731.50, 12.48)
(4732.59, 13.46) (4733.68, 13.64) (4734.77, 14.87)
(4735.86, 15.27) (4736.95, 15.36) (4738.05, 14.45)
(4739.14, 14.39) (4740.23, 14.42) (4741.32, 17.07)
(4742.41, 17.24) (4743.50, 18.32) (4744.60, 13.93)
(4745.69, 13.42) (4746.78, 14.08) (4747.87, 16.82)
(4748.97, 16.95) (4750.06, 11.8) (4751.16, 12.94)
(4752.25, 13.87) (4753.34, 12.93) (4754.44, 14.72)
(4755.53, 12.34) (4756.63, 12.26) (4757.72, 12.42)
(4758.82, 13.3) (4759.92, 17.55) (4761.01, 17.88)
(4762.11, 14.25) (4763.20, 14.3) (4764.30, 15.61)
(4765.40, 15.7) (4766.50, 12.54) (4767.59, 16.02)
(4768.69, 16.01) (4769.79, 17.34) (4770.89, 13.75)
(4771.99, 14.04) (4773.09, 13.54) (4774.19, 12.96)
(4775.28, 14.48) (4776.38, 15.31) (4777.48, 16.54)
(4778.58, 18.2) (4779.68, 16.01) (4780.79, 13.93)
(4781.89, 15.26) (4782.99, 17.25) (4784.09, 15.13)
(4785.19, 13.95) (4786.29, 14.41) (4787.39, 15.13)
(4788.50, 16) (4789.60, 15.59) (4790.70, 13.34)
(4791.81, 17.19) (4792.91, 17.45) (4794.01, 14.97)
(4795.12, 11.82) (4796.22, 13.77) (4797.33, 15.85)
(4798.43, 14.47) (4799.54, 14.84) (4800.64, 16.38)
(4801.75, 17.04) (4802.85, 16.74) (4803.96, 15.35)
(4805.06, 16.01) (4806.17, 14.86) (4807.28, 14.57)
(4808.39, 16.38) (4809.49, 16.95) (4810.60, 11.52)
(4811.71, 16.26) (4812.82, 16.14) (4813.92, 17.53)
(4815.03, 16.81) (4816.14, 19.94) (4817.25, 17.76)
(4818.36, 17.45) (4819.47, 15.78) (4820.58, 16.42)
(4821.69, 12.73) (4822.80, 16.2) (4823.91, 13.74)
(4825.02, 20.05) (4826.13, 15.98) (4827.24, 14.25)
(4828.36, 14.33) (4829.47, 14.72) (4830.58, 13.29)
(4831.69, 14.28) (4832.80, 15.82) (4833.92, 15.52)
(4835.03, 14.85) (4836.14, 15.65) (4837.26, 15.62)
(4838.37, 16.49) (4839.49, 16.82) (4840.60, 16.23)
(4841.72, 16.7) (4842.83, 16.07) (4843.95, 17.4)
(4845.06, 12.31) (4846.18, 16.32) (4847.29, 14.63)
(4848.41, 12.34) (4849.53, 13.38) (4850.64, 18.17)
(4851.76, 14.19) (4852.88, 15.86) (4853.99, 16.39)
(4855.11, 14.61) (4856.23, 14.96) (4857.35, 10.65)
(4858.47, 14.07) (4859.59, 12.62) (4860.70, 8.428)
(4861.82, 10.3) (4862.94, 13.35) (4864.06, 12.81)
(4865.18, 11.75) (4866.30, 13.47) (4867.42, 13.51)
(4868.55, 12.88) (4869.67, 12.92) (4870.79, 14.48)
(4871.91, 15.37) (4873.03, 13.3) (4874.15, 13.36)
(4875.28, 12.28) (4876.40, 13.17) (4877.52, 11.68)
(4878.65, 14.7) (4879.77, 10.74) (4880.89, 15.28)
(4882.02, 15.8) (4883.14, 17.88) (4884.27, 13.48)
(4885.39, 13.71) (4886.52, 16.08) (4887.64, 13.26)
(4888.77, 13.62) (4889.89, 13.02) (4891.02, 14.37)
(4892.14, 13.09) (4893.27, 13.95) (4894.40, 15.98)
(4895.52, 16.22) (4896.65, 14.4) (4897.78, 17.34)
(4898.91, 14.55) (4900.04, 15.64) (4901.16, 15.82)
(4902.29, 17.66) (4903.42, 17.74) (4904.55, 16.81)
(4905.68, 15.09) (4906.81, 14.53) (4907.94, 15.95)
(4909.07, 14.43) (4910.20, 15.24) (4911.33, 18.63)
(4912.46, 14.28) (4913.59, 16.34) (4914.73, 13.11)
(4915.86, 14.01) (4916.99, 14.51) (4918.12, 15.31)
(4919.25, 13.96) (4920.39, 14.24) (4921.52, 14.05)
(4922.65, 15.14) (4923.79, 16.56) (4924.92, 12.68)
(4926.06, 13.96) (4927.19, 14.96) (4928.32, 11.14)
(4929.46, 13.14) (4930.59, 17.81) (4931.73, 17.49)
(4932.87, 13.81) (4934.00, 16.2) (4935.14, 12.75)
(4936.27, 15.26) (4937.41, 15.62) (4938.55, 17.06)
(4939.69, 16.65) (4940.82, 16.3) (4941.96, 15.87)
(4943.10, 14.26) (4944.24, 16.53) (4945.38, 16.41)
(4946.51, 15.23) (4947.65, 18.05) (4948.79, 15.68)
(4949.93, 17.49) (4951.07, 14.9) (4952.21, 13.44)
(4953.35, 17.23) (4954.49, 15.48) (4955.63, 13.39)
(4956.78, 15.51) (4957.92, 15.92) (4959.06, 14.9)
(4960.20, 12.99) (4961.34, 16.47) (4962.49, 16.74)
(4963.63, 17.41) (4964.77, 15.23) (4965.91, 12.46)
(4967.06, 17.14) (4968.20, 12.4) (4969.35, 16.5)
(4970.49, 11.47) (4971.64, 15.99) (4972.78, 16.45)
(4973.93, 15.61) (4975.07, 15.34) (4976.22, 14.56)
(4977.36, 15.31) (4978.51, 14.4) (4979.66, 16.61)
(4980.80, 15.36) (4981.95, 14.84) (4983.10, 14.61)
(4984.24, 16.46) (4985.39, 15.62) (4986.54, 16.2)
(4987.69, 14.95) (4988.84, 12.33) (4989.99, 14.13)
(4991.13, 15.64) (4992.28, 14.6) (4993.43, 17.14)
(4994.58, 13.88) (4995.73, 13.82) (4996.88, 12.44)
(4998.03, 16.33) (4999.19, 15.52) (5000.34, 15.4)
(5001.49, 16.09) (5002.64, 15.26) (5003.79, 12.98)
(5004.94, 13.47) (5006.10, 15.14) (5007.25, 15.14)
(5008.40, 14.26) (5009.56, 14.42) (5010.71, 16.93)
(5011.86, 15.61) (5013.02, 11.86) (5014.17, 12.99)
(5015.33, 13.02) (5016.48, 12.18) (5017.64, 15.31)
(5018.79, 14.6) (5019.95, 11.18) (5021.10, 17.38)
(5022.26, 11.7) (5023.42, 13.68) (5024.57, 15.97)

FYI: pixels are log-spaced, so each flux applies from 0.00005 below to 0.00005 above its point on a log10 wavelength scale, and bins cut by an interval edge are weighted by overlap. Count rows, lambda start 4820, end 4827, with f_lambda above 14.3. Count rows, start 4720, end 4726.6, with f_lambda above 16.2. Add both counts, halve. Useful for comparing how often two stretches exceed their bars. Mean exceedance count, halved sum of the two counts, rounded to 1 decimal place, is 3.0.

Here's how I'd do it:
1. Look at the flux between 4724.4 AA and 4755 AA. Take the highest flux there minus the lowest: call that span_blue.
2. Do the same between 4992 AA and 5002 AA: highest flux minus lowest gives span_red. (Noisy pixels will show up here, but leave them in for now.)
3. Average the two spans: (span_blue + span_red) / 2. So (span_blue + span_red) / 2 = 6.1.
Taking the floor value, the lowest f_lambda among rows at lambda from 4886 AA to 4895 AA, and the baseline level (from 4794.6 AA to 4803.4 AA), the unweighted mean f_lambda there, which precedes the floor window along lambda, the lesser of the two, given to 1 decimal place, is 13.0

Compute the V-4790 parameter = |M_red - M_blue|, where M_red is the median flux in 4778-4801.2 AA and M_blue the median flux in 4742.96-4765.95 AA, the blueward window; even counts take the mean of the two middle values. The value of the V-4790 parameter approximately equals 1.05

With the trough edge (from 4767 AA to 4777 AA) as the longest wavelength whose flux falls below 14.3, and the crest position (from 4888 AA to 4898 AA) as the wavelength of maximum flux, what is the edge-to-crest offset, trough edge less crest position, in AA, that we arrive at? -123.6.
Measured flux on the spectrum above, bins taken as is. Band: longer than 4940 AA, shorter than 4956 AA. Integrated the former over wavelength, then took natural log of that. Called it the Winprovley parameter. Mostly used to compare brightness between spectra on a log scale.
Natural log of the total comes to 5.53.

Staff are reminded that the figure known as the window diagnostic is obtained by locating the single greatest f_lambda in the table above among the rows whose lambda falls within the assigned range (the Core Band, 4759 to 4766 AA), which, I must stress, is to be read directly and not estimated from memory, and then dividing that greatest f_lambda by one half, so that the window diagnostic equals 35.8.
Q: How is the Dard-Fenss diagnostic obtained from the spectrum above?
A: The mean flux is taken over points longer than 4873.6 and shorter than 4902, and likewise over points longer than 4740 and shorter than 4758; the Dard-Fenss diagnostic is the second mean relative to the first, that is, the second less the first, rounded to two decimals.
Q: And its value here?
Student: 0.07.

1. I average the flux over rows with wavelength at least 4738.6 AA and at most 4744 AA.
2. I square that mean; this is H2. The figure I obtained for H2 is 265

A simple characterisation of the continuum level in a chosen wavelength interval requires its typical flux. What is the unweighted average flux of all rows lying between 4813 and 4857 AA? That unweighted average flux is 15.7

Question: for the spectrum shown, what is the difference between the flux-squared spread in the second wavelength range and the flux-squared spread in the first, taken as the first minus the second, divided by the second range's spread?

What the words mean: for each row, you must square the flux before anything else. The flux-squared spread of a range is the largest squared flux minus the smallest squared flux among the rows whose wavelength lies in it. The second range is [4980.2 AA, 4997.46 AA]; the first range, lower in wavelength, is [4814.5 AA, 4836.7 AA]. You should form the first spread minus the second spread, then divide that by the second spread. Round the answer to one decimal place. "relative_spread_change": 0.7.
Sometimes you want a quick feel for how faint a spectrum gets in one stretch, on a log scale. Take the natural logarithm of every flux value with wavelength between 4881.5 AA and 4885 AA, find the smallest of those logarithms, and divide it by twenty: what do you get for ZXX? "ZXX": 0.130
